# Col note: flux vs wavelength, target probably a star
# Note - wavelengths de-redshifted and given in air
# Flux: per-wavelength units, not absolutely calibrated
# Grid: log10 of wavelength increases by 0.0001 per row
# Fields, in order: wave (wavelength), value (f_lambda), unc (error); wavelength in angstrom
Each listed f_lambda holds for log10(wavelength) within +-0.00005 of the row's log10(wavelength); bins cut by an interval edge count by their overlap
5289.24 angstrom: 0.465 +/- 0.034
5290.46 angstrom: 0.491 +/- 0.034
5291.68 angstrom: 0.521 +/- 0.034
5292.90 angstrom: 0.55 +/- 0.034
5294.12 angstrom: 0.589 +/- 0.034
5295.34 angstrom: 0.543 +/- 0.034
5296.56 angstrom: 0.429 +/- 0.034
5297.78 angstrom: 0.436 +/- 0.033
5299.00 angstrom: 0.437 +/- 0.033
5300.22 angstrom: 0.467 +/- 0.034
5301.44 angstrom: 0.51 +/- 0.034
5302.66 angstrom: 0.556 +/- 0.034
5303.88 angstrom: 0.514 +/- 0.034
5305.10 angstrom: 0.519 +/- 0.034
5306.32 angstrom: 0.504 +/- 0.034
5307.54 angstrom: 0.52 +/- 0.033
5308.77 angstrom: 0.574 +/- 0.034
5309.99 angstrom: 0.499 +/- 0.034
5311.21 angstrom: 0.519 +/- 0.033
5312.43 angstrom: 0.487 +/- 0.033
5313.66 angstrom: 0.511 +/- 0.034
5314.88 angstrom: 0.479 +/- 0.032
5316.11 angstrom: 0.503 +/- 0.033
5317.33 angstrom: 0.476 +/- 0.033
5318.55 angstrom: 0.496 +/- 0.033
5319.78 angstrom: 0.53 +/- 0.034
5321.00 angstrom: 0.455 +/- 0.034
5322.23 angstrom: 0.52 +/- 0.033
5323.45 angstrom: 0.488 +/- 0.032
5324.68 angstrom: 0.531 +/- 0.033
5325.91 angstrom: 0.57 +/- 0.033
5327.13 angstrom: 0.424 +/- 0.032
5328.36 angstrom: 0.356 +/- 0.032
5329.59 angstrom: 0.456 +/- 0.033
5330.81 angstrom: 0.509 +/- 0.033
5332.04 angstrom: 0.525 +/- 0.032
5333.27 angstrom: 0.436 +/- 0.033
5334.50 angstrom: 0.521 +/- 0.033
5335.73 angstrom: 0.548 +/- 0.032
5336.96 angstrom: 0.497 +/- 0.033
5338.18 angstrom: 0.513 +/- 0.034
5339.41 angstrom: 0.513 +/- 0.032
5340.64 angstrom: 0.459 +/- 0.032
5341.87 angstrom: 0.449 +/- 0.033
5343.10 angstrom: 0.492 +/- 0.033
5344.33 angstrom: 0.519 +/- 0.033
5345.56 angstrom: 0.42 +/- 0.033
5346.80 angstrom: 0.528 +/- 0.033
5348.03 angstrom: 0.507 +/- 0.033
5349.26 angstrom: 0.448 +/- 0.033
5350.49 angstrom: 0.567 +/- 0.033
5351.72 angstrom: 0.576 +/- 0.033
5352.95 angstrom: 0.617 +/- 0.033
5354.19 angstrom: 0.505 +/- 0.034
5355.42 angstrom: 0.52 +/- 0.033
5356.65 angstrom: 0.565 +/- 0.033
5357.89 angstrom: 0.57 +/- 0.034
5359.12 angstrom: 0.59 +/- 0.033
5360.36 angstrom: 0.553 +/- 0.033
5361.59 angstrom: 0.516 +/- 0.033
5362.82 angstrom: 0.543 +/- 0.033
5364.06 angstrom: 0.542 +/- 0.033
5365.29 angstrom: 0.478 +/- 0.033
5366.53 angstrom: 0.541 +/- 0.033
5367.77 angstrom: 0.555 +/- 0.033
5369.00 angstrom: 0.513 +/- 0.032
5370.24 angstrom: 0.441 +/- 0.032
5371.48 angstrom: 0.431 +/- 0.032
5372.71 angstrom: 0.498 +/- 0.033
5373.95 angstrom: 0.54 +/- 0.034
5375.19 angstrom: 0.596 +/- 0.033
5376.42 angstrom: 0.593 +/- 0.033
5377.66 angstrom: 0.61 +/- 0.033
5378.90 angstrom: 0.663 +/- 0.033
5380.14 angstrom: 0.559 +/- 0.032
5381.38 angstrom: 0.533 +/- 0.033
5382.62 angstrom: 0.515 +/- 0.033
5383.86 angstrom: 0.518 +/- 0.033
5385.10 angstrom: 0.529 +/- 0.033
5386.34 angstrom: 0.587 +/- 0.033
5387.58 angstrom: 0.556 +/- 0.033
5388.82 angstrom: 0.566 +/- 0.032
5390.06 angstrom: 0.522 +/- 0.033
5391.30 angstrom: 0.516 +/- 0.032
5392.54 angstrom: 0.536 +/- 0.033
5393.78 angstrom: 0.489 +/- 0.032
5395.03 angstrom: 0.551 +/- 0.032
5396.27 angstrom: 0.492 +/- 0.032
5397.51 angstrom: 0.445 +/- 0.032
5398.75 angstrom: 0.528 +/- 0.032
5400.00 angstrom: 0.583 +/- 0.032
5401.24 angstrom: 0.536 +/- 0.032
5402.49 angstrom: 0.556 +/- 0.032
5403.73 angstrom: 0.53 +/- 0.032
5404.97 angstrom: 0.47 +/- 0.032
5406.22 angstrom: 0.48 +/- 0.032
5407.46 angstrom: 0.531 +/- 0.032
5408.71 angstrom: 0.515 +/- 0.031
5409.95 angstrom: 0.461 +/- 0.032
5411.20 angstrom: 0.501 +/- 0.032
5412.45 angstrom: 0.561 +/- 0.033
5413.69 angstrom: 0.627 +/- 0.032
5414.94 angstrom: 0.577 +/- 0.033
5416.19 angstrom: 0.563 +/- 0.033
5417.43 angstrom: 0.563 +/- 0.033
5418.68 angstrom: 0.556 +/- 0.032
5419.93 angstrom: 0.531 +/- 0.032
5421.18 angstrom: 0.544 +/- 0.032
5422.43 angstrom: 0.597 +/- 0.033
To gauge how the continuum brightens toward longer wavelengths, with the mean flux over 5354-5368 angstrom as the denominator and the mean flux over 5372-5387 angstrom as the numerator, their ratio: 1.04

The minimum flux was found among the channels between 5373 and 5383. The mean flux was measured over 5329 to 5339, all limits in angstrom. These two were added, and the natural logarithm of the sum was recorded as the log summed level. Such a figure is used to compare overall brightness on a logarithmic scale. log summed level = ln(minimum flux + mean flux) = 0.016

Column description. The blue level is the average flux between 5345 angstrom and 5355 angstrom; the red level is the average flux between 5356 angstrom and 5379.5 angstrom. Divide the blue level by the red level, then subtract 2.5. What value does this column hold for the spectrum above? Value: -1.542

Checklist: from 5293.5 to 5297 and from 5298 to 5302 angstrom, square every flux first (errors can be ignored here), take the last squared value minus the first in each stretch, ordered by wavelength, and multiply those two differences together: -0.011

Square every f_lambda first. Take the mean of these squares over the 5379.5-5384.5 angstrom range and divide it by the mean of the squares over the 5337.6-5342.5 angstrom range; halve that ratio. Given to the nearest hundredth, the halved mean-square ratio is 0.60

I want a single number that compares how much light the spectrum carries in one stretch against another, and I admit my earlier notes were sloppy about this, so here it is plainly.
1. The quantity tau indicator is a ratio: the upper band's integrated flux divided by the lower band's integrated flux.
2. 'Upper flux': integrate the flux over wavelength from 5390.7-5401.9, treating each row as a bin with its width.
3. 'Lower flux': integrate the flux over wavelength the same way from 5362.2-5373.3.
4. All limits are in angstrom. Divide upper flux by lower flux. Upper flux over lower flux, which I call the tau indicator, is 1.04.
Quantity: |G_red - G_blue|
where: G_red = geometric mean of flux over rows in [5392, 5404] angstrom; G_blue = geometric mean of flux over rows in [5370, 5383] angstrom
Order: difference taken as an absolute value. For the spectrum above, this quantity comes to 0.016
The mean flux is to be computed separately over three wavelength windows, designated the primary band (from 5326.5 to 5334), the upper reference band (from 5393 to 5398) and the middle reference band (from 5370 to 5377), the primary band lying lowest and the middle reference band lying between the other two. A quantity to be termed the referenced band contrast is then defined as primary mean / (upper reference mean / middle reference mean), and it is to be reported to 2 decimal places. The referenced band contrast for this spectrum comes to 0.47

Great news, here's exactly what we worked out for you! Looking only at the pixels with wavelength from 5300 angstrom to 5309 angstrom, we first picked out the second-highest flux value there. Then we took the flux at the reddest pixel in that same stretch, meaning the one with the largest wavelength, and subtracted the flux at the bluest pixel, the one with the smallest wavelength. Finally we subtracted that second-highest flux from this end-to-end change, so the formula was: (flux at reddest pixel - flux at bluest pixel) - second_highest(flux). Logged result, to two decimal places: -0.45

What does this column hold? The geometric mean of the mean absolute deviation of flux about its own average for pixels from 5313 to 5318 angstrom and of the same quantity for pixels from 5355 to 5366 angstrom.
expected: 0.0191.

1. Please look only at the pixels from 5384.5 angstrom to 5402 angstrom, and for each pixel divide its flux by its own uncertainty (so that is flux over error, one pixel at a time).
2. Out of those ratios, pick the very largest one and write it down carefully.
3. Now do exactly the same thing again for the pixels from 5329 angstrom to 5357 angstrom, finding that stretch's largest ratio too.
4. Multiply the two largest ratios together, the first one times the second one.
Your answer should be 341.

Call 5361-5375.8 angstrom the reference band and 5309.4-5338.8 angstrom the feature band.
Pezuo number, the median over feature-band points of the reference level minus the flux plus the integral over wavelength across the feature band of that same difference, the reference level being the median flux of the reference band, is 1.0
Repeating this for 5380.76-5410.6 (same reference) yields 0.2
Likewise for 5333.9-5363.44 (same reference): 0.2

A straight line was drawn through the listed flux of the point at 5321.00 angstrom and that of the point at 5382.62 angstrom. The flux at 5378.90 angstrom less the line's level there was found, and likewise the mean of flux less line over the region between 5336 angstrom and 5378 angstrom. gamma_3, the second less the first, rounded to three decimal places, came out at -0.118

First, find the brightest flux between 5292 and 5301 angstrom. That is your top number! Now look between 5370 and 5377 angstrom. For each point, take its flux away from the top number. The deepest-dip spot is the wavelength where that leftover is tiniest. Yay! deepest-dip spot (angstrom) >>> 5375.19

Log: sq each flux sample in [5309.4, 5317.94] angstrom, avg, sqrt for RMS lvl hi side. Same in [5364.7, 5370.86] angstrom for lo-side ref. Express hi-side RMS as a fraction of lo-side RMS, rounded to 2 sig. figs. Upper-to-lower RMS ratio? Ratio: 0.98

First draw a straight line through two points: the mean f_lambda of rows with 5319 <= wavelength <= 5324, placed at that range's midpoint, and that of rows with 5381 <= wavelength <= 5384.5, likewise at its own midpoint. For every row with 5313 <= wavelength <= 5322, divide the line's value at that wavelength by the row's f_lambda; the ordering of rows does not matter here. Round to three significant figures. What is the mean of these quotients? 1.01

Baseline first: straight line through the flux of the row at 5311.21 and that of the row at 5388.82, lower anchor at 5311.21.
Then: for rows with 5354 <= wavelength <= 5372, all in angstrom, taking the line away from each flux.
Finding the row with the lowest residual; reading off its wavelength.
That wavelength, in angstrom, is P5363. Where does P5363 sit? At 5371.48 angstrom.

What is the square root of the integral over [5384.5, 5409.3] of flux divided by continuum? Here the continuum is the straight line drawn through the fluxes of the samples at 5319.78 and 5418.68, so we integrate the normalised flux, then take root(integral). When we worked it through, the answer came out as 4.87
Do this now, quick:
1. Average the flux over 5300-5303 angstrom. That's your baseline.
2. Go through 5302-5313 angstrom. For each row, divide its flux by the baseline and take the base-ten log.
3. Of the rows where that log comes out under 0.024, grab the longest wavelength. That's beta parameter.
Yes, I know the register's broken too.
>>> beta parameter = 5312.43 angstrom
